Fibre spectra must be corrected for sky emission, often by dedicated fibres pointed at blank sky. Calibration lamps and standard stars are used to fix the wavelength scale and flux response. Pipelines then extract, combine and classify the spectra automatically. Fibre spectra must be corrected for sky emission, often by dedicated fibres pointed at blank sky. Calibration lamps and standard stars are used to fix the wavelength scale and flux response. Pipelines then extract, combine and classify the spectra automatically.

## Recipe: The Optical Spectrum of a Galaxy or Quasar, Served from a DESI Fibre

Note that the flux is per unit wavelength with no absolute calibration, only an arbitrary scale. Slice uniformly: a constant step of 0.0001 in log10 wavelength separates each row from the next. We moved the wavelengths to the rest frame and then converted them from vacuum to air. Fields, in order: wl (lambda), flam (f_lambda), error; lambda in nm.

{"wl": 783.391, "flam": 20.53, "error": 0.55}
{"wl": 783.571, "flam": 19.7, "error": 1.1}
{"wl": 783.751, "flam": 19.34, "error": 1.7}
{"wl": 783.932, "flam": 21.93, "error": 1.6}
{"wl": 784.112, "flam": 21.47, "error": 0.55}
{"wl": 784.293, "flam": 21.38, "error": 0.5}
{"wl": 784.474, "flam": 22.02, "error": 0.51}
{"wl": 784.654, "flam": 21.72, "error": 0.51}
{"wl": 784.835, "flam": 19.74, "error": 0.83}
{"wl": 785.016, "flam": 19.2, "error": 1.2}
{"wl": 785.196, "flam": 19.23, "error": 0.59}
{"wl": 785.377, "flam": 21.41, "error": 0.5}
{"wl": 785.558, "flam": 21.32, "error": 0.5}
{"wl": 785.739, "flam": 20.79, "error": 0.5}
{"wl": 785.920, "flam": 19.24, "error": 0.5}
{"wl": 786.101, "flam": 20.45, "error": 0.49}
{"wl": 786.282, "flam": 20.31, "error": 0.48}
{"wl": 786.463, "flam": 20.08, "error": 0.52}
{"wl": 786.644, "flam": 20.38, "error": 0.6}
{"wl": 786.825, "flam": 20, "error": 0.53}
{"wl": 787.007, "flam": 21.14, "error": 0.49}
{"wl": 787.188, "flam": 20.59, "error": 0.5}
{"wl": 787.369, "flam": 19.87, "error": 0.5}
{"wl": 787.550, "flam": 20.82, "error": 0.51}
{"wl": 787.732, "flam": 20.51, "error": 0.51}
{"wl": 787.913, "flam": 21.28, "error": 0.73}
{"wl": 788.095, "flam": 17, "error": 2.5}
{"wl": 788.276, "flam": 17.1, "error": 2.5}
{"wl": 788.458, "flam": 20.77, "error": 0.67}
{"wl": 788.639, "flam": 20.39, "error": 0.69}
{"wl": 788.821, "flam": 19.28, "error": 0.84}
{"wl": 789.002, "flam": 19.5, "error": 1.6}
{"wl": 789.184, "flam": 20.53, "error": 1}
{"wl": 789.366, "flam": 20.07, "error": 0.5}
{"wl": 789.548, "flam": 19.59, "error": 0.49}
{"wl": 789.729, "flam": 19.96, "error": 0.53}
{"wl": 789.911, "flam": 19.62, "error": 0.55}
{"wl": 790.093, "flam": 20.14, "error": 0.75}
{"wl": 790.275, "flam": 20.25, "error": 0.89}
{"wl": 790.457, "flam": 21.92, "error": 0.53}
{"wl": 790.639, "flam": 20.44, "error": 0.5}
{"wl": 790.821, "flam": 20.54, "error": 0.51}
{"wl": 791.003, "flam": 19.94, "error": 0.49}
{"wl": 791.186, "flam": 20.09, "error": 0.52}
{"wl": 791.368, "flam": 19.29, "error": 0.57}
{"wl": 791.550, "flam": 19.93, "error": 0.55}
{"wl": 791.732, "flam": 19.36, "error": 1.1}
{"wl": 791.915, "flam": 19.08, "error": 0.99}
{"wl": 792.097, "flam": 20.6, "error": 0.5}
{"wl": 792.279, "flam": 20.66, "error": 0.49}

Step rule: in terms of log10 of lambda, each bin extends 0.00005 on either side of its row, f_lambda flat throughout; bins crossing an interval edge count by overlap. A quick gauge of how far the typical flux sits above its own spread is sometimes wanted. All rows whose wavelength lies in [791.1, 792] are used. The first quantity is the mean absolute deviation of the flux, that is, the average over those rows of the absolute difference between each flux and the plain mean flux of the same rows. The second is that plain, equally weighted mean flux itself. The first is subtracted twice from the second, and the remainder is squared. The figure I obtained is 354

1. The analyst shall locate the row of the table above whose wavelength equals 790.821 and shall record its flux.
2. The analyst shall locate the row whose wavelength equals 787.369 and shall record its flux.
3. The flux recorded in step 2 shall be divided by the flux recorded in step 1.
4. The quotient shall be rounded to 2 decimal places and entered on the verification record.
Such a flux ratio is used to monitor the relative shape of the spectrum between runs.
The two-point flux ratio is 0.97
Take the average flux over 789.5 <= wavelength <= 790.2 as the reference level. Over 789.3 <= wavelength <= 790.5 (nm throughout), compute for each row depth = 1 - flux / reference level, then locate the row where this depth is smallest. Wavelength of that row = 790.457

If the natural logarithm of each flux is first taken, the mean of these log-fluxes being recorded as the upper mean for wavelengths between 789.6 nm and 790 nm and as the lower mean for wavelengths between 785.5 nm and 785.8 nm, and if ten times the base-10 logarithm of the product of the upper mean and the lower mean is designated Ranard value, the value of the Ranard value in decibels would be 9.59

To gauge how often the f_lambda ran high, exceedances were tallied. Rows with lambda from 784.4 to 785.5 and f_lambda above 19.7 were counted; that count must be 4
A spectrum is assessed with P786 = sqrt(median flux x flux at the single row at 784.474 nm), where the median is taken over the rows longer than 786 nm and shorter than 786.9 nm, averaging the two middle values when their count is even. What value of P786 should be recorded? 21.15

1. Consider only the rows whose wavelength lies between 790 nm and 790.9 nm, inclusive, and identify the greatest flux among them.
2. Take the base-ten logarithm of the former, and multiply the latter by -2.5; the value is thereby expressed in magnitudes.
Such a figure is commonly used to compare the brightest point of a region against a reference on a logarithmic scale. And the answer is -3.35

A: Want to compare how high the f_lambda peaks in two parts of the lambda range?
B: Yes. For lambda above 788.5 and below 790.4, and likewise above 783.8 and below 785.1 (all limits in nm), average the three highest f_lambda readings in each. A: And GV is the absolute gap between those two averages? 1.5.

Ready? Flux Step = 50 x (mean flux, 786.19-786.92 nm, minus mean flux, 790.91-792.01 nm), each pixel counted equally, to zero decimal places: 29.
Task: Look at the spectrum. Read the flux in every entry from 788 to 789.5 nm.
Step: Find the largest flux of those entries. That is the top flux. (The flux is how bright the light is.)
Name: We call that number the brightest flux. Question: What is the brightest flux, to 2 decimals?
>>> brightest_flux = 20.77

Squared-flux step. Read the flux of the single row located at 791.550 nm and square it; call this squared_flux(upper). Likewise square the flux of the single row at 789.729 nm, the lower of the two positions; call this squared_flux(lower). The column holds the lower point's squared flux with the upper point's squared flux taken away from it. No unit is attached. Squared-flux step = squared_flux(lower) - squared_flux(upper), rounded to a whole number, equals 1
